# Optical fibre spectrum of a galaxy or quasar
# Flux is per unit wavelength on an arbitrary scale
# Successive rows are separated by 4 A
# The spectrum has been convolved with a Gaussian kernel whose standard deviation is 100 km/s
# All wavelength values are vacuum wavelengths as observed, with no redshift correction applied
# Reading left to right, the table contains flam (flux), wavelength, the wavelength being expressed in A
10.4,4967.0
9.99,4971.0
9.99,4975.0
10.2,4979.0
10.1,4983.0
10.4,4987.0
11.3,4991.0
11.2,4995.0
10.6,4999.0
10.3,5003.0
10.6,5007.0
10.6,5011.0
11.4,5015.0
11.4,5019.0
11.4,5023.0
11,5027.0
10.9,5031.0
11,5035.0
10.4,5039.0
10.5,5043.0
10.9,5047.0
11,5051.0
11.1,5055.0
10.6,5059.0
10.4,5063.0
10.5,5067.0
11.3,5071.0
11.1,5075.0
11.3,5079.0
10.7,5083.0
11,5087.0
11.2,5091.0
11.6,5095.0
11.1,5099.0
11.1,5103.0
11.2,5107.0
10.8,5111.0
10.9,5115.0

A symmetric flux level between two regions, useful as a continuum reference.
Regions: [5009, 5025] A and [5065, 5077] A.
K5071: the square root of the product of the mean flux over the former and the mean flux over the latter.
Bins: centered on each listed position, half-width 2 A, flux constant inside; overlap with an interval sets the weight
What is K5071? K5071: 11.1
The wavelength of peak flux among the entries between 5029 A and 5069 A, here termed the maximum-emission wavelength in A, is 5055.0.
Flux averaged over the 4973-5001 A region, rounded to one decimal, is 10.5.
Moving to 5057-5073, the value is 10.7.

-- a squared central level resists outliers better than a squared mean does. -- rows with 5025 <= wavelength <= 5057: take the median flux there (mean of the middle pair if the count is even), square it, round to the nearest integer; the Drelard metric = 120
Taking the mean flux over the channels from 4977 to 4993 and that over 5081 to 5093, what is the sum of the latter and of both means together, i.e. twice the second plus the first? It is 32.4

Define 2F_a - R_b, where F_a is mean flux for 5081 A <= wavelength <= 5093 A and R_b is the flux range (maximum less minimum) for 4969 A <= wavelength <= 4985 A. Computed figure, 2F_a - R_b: 21.7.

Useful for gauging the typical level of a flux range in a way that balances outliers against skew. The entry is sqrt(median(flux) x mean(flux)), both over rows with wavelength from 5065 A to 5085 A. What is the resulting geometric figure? 11.0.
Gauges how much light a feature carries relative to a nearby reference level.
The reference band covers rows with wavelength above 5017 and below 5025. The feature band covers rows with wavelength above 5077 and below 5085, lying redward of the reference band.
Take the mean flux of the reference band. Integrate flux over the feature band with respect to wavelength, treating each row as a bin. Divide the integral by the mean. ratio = 7.72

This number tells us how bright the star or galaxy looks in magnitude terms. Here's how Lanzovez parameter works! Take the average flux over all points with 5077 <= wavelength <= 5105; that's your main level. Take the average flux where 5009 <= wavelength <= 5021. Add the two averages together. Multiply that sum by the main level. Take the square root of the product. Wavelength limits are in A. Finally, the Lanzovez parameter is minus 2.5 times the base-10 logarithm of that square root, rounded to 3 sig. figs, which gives -2.99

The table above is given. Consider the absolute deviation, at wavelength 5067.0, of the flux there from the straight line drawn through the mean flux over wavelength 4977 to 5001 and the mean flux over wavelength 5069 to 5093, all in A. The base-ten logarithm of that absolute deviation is -0.3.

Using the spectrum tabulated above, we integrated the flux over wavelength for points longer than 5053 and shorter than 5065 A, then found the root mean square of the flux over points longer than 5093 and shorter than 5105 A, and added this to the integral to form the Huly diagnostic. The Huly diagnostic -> 140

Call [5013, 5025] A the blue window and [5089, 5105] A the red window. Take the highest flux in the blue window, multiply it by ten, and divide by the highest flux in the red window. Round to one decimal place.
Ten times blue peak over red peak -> 9.8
